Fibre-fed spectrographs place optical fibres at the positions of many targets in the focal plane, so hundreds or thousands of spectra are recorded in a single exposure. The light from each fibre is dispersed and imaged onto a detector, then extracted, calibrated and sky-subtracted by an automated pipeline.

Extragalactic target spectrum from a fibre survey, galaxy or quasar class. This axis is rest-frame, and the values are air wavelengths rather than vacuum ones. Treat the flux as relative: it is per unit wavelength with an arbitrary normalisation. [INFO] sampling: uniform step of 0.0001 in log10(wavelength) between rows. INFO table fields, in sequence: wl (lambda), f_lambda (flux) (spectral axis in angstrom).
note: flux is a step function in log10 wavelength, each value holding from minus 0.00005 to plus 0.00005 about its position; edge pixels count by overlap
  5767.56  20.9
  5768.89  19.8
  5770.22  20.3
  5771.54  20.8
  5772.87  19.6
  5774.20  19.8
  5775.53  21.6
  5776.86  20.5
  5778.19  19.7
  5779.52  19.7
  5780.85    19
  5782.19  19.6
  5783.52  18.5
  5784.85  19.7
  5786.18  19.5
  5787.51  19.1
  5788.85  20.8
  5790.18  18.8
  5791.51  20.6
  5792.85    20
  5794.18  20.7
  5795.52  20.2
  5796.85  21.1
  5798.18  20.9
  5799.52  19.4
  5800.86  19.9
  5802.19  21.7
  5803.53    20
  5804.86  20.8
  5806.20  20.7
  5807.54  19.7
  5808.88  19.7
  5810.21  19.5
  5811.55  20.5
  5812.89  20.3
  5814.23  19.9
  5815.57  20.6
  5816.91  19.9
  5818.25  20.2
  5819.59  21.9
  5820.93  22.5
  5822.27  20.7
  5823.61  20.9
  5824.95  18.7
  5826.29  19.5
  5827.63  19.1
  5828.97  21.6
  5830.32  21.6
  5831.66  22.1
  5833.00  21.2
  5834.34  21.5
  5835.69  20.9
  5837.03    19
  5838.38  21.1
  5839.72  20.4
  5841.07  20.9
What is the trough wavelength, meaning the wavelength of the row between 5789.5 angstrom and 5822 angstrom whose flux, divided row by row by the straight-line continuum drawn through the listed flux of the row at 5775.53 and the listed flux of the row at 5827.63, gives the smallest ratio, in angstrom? 5790.18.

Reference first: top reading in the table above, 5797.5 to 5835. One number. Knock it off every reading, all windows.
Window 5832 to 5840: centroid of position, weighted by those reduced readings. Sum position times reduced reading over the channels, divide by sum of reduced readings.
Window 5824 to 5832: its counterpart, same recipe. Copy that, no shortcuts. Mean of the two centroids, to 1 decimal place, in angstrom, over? 5831.9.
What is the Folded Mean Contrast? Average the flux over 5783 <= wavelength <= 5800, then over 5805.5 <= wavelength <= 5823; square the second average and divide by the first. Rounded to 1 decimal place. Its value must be 21.0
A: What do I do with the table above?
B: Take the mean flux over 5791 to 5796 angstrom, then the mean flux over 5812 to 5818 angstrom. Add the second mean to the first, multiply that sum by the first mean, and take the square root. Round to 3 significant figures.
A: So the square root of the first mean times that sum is 28.7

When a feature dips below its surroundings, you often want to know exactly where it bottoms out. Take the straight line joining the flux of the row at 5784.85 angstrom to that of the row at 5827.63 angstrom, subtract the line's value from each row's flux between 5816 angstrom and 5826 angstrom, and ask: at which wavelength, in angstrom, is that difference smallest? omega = 5824.95 angstrom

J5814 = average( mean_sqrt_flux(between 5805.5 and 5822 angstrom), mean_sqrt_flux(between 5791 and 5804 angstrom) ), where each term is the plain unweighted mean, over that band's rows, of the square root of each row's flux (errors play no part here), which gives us 4.52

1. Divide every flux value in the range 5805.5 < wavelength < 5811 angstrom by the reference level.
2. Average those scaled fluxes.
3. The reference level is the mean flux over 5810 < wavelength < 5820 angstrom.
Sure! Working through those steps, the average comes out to 0.98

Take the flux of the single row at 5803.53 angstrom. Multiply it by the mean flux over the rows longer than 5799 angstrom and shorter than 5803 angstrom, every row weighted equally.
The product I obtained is 407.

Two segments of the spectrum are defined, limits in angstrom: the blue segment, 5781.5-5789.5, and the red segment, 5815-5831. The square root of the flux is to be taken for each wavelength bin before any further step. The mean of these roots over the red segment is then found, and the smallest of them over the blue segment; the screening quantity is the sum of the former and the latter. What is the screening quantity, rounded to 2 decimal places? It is 8.84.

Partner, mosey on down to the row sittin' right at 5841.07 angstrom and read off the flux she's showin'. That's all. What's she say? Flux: 20.9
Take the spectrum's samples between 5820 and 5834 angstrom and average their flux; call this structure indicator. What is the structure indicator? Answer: 20.8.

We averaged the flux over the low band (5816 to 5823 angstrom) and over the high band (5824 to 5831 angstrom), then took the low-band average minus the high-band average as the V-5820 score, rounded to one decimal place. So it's 0.9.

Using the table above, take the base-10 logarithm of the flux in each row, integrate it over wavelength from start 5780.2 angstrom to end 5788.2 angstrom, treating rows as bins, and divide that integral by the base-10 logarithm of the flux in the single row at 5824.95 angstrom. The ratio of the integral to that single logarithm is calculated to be 8.07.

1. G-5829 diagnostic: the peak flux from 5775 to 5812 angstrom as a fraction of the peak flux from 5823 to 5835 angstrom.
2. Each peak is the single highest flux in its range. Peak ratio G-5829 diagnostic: 0.98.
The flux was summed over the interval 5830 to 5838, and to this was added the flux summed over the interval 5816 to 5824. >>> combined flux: 252.4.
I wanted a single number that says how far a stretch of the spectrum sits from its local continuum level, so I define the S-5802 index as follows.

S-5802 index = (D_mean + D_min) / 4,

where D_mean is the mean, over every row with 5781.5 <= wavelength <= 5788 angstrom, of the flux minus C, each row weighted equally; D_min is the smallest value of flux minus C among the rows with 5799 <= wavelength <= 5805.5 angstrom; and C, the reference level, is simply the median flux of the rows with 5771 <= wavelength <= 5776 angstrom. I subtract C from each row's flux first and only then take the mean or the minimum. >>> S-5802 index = -0.48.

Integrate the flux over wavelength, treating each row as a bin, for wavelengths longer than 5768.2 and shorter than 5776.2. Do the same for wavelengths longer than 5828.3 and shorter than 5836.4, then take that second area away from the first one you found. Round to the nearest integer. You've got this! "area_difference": -11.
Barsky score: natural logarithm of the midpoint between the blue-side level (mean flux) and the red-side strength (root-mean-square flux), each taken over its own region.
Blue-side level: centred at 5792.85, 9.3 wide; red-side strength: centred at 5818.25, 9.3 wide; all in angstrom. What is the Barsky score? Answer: 3.02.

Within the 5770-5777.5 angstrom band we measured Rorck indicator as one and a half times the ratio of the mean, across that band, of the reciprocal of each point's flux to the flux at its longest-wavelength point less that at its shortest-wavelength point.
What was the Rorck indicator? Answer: 0.37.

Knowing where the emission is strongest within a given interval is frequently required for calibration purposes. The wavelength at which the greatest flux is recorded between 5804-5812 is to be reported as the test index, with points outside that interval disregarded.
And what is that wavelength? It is 5804.86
